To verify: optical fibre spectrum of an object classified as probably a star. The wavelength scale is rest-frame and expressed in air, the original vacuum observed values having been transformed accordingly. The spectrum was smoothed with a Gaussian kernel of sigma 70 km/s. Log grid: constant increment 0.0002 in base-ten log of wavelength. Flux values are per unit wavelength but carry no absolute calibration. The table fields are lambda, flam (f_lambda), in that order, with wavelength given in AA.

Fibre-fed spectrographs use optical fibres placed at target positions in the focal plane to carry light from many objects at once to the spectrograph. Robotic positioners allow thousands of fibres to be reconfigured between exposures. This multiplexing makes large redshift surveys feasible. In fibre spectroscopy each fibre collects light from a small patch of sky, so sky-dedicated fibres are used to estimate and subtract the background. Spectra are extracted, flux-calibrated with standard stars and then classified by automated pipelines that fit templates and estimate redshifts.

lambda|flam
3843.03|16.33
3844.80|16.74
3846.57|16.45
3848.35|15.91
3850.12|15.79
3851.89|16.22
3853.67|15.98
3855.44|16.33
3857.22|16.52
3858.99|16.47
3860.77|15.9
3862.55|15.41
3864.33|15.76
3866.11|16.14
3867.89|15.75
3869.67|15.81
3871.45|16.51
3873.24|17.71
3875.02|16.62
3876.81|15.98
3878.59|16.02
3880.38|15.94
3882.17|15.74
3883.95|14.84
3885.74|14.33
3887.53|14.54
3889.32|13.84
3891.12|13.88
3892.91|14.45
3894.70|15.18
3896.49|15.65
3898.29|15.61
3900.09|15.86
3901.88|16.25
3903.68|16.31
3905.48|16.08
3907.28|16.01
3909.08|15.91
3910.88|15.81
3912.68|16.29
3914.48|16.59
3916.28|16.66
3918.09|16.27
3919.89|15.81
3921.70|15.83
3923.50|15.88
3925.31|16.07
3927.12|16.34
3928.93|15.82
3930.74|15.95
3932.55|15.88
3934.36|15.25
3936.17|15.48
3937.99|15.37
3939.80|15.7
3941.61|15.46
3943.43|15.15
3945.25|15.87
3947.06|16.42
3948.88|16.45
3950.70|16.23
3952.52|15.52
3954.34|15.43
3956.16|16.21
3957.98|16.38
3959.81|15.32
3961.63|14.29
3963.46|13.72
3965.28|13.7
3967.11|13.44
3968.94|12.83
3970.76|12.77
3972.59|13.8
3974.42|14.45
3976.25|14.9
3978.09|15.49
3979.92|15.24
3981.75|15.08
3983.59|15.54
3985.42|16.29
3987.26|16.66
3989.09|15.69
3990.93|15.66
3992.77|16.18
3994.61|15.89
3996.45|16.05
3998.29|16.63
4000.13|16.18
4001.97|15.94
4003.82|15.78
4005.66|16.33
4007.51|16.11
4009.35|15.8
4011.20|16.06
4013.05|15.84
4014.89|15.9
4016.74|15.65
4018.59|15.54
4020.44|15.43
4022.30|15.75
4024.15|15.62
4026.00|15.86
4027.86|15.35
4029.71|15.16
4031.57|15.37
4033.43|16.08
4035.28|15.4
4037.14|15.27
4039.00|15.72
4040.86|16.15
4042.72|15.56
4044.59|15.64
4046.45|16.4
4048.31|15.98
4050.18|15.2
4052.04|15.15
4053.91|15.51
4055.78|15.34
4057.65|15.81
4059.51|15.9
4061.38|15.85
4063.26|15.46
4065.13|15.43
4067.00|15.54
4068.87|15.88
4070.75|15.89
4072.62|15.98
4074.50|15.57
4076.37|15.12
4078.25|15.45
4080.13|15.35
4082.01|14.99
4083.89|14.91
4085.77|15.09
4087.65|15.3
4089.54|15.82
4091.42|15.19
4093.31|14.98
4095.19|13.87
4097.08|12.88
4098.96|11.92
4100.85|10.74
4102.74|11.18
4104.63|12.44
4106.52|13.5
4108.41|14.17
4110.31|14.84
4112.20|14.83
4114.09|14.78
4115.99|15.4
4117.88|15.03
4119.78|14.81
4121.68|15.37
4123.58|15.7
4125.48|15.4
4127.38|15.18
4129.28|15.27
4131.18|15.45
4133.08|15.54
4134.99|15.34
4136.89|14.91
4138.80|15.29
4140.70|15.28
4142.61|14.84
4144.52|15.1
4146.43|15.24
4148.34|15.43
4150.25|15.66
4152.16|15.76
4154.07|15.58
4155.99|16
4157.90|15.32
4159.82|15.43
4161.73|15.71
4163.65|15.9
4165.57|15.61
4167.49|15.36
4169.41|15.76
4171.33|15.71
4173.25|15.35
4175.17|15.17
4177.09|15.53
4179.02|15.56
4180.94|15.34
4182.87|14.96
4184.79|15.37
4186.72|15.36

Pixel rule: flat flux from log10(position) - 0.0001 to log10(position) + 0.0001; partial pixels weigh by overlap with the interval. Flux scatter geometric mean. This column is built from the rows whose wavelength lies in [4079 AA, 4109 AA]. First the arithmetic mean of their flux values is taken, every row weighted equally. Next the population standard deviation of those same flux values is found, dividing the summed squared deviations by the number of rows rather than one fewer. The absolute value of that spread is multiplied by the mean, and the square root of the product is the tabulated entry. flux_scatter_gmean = 4.7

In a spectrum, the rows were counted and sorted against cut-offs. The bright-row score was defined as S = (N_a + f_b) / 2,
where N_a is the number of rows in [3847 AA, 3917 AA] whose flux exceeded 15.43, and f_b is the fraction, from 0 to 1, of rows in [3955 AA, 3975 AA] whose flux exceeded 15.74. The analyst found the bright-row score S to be 15.6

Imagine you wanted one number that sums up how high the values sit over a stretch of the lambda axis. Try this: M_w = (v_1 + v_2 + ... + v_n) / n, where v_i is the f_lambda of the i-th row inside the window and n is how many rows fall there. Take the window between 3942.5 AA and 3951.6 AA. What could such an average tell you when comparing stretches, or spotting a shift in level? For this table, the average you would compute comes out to 16.0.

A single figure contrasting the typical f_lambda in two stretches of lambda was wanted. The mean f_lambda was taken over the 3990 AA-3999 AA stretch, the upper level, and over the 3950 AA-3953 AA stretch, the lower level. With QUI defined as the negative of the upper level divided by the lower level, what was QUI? -1.01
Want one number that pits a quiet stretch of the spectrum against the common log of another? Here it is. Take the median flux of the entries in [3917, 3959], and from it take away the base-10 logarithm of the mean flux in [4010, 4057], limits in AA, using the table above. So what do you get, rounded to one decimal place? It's 14.7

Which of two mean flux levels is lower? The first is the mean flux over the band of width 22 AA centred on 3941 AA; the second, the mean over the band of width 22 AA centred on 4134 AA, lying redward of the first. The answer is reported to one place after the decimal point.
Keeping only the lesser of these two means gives 15.3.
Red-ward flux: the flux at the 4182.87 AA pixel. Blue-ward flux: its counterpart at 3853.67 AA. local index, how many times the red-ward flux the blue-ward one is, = 1.07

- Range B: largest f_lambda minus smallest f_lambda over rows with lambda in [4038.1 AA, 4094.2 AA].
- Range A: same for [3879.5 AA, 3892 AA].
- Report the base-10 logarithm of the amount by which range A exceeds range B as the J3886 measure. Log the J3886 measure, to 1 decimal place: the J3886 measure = -0.2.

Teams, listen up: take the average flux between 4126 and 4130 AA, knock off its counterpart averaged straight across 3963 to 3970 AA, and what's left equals 1.8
